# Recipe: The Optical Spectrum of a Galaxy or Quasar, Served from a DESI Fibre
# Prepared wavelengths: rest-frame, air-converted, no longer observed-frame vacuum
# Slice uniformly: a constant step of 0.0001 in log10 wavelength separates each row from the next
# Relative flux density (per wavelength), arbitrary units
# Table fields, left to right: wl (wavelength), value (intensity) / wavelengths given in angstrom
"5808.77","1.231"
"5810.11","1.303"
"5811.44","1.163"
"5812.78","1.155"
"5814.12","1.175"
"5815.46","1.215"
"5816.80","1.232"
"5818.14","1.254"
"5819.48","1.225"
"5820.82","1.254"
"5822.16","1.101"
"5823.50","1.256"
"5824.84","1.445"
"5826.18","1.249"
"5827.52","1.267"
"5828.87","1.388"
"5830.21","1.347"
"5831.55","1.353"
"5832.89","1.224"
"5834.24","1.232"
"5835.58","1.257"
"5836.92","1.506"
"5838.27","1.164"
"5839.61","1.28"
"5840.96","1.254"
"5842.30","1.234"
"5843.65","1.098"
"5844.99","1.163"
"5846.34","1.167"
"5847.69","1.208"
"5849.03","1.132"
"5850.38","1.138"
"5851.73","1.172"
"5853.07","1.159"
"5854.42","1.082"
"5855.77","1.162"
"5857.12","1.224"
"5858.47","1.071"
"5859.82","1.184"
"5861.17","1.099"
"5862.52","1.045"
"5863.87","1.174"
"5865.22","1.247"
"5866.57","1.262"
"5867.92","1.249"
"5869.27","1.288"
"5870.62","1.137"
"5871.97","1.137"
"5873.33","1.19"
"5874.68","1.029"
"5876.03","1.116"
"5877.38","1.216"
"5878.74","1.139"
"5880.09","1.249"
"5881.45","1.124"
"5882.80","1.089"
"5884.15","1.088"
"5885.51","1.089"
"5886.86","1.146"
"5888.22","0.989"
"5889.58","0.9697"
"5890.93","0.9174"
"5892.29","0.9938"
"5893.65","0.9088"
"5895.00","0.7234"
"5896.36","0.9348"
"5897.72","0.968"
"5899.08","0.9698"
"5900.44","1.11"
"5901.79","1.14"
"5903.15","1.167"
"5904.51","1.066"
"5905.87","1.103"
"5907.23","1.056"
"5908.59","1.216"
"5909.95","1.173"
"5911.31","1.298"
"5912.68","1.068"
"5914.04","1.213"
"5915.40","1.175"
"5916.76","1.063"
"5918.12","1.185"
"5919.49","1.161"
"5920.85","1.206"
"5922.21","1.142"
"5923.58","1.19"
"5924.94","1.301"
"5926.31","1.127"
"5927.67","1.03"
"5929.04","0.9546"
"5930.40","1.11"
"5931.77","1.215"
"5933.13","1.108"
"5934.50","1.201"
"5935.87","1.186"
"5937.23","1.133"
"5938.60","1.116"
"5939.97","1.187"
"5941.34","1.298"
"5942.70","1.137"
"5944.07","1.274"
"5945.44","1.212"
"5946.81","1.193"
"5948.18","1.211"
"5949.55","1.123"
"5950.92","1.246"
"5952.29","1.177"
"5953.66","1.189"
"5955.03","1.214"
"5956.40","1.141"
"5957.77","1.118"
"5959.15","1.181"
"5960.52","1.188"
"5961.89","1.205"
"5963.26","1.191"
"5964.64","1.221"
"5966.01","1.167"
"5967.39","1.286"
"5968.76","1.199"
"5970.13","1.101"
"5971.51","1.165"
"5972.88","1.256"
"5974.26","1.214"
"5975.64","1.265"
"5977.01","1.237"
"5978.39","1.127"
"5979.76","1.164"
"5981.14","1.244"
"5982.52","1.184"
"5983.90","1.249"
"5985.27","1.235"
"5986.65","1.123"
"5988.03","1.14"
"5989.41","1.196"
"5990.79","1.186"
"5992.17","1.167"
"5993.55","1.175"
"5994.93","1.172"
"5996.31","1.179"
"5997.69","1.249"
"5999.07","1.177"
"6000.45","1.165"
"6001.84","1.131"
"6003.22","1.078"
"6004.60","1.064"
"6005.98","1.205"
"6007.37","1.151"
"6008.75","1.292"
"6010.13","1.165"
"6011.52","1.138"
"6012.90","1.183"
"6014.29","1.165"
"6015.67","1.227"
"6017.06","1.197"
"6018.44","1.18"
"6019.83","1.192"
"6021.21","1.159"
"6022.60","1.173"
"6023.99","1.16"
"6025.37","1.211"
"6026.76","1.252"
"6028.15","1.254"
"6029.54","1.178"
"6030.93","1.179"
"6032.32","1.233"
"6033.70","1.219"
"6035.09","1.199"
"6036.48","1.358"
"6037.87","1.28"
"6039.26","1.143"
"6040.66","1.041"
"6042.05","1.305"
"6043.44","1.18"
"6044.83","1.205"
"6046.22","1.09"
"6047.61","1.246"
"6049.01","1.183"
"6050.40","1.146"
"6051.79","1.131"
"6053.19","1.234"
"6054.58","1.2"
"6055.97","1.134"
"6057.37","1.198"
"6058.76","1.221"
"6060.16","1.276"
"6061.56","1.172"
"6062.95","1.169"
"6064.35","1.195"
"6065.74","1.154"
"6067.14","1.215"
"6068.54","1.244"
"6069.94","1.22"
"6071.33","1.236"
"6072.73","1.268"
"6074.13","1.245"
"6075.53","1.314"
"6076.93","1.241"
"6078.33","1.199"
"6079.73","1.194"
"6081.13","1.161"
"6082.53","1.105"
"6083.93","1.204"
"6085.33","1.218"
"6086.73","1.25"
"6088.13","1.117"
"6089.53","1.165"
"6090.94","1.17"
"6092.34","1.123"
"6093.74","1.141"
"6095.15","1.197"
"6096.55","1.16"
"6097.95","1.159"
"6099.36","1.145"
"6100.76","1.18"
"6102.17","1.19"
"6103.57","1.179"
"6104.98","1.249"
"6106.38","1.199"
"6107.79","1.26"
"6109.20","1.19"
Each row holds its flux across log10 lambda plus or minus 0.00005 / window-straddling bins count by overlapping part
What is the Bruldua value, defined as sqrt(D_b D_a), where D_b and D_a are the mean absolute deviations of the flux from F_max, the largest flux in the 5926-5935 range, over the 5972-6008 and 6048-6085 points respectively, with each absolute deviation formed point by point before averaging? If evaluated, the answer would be 0.045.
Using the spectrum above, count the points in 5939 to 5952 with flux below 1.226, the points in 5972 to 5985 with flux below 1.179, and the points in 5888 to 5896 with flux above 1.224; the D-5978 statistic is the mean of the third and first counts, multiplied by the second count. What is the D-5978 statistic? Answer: 6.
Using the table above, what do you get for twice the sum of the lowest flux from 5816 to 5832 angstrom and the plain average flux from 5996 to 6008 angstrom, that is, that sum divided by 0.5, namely 4.51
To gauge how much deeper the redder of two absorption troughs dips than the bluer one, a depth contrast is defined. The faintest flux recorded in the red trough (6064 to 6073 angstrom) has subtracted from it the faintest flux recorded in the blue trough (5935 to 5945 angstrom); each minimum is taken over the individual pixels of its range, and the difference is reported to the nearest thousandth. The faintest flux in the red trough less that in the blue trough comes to 0.038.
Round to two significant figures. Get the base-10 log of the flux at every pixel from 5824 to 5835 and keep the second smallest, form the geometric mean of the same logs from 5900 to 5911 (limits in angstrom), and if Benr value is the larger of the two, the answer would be 0.091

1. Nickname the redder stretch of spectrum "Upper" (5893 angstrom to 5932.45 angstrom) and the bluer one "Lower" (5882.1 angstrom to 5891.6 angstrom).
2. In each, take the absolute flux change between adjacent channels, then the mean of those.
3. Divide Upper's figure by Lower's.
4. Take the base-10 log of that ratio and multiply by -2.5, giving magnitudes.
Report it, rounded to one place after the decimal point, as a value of -0.8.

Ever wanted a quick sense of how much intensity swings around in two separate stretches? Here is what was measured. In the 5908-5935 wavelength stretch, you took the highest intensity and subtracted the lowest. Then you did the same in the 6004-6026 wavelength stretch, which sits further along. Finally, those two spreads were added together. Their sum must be 0.57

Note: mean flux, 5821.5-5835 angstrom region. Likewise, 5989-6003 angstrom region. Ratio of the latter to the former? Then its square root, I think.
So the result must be 0.96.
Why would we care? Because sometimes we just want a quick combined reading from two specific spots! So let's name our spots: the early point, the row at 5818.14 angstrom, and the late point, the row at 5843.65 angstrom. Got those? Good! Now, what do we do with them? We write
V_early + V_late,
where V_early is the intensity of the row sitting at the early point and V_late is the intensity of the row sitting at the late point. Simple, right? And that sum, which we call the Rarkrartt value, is 2.35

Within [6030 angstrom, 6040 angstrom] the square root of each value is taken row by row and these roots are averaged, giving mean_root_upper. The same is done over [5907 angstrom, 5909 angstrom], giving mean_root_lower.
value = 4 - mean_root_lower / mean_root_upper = 3.04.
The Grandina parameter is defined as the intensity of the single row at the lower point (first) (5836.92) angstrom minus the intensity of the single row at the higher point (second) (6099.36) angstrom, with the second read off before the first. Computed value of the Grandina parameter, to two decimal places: 0.36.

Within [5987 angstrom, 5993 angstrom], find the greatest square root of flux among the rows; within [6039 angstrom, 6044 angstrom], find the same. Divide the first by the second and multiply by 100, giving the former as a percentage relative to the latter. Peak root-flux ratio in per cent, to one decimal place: 95.7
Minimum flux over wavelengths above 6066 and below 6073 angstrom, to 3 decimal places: 1.215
